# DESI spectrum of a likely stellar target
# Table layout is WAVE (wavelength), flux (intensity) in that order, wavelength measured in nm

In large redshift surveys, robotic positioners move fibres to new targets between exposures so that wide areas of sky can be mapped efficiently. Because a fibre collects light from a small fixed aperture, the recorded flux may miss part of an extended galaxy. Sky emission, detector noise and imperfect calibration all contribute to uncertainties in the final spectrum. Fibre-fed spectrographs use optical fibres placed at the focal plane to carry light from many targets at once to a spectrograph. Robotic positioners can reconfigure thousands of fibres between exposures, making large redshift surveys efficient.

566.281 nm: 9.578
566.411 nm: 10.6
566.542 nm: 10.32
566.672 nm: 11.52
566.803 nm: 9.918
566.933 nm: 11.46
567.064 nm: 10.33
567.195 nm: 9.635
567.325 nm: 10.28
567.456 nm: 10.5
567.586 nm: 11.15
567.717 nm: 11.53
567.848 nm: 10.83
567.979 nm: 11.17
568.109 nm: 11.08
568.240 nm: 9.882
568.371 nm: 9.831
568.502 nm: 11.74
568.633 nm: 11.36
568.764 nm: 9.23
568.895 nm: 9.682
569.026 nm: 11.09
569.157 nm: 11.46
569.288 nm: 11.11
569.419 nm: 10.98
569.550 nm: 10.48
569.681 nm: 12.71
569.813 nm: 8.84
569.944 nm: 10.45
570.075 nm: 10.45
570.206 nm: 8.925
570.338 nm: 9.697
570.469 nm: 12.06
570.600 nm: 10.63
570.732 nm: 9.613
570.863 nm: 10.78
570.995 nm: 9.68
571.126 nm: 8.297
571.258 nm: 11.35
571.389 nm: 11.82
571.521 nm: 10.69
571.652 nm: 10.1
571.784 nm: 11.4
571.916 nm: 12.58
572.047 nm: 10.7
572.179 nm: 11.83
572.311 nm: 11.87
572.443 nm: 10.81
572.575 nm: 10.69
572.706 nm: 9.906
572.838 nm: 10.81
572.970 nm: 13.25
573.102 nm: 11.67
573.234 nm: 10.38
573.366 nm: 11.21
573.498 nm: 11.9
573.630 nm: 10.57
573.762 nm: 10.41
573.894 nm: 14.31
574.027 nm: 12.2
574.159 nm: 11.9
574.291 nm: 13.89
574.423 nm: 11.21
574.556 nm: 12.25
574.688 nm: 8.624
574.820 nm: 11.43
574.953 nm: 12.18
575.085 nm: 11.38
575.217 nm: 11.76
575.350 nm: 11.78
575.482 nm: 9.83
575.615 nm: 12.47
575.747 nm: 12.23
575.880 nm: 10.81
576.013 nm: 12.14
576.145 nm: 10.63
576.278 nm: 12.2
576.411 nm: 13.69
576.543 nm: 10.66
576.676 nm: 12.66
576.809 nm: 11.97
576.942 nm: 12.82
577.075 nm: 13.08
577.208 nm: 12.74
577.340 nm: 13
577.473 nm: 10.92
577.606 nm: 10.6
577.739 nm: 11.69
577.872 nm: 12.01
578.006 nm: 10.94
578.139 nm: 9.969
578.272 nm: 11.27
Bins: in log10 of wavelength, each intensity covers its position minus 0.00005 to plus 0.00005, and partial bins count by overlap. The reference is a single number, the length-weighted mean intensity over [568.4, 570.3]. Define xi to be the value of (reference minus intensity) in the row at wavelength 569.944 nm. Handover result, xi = 0.1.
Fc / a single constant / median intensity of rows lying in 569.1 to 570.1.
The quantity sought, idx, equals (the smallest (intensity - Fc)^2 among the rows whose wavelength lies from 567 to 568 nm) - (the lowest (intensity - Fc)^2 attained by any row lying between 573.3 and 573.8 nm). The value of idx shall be -0.016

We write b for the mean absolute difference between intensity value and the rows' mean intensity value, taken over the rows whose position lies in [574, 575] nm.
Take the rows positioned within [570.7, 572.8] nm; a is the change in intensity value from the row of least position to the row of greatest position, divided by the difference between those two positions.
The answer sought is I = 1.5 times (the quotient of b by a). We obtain 10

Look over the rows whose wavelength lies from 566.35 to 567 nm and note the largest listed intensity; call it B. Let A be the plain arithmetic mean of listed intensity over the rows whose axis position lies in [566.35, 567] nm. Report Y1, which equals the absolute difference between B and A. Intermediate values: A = 10.8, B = 11.52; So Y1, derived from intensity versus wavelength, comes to 0.8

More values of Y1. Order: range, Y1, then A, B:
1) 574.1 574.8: 2.3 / 11.6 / 13.89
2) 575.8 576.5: 1.8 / 11.9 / 13.69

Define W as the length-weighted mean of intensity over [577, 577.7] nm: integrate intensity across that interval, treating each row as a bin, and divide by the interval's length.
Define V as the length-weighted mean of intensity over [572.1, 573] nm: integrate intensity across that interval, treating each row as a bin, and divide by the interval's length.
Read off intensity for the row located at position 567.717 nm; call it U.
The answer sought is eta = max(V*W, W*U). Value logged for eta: 139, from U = 11.53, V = 11.2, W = 12.1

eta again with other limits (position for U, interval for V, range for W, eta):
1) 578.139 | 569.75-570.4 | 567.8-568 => 109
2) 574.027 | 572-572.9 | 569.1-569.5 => 136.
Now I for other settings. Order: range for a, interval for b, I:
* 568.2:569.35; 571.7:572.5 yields 1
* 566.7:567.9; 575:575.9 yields 1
